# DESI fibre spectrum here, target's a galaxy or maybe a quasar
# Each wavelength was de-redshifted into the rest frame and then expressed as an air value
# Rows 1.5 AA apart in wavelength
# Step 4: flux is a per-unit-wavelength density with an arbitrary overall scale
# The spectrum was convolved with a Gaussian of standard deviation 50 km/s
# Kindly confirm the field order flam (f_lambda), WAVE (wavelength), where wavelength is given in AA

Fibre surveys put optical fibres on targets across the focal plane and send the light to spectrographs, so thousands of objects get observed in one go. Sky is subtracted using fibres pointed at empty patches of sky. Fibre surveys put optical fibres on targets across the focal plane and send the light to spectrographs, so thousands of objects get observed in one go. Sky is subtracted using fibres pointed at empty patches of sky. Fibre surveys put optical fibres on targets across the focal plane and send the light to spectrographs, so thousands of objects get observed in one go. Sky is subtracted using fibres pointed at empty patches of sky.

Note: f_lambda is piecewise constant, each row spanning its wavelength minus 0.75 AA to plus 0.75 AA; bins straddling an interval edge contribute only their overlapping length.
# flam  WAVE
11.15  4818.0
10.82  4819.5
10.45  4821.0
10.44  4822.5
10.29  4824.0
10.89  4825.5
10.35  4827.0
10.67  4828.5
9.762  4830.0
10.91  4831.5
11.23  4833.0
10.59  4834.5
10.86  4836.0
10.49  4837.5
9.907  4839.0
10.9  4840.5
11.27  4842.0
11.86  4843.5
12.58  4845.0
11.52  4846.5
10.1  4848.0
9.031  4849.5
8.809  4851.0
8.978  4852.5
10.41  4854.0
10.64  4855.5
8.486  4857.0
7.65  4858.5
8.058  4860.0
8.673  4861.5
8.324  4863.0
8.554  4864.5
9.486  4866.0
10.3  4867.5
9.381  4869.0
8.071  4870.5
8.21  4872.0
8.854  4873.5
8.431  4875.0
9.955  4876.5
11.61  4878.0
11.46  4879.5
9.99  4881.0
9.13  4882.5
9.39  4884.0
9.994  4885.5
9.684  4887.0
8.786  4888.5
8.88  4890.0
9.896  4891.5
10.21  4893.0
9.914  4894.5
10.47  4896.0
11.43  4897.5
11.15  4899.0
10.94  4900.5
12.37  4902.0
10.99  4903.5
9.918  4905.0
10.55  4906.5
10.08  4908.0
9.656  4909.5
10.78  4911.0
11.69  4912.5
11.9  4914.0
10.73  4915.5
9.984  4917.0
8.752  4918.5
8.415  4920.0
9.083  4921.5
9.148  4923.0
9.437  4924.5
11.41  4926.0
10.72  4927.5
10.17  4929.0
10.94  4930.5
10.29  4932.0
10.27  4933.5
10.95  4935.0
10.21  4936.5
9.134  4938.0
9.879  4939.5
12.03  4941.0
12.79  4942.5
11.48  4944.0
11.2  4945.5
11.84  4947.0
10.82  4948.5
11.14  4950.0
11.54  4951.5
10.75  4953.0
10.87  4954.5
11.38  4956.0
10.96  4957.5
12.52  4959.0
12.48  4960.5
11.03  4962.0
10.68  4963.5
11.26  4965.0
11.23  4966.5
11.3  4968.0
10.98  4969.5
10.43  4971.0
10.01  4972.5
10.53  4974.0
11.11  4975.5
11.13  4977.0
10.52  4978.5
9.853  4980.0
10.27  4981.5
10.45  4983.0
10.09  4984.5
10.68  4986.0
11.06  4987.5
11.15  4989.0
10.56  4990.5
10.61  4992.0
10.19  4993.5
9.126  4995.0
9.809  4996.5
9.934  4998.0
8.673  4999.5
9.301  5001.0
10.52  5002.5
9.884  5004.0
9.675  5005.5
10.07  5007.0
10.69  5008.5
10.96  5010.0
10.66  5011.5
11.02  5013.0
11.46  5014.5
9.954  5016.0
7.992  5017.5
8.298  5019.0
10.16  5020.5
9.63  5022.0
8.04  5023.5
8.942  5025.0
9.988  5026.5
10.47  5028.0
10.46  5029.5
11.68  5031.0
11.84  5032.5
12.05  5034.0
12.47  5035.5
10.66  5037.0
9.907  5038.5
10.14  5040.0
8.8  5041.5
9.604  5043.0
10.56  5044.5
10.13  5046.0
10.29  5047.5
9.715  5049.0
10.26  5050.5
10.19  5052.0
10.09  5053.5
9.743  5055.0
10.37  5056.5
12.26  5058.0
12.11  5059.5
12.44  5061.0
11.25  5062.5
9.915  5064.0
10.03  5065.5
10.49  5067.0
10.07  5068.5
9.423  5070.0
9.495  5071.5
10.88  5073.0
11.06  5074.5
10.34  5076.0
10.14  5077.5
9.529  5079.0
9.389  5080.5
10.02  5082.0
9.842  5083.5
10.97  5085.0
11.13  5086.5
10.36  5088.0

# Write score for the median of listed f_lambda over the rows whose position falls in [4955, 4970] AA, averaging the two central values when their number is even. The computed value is 11.2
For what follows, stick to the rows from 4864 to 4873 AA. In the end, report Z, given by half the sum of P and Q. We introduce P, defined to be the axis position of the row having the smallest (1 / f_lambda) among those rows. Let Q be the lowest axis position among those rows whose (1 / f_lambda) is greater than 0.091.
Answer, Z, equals 4866.0 AA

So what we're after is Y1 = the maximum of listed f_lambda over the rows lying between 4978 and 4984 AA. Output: 10.52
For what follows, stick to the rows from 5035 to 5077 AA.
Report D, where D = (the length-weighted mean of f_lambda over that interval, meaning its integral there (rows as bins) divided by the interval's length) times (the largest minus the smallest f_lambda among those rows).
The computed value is 38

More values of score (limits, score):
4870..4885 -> 9.3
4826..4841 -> 10.6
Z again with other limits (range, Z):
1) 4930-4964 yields 4936.5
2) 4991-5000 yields 4992.0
